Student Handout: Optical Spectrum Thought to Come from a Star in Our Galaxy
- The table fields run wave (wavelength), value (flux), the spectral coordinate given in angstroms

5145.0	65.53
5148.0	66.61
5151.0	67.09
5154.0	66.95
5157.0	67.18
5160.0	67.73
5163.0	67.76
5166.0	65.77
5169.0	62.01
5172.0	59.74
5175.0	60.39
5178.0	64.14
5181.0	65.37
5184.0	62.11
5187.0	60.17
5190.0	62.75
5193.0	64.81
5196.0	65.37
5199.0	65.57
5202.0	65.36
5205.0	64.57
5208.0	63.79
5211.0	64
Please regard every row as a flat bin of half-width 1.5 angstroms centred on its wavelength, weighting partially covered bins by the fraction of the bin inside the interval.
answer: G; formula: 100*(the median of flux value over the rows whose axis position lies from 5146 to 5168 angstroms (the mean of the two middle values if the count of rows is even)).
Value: 6709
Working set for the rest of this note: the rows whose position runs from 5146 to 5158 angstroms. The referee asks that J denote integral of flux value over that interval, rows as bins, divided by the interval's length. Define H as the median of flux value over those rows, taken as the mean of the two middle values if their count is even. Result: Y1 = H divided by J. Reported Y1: 1.00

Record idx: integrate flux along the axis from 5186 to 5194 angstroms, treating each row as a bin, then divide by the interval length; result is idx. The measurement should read 62.6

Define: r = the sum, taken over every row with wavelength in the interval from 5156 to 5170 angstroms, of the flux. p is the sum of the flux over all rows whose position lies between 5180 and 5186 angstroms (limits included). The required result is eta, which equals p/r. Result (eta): 0.39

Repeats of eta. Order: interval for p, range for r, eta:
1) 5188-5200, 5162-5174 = 1.01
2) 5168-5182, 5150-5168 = 0.77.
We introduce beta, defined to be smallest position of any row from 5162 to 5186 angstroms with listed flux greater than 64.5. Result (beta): 5163.0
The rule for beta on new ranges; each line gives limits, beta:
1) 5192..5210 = 5193.0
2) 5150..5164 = 5151.0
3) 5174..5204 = 5181.0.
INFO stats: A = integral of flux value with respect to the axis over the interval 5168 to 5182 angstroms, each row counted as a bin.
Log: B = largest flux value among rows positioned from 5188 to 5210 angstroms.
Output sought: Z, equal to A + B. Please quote 937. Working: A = 871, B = 65.57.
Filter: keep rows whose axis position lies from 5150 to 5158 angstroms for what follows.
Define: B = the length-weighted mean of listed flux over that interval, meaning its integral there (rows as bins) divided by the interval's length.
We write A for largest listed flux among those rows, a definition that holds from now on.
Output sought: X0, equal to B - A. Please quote -0.1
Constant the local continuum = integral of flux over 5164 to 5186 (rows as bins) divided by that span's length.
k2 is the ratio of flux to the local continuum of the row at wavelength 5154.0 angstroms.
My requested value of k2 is 1.07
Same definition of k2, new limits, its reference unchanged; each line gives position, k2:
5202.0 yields 1.04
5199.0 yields 1.04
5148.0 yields 1.06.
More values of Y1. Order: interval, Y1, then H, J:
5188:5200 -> 1.01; 65.1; 64.4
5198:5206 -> 1.00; 65.4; 65.2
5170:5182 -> 1.00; 62.3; 62.3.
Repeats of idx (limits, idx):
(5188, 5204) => 64.6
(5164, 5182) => 63.0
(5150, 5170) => 66.4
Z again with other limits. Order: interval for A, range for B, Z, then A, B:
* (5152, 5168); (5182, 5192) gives 1133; 1071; 62.75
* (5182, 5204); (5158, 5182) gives 1471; 1403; 67.76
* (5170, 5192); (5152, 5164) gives 1435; 1367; 67.76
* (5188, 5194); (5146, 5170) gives 448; 380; 67.76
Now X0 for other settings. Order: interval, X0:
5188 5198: -1.2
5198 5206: -0.4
